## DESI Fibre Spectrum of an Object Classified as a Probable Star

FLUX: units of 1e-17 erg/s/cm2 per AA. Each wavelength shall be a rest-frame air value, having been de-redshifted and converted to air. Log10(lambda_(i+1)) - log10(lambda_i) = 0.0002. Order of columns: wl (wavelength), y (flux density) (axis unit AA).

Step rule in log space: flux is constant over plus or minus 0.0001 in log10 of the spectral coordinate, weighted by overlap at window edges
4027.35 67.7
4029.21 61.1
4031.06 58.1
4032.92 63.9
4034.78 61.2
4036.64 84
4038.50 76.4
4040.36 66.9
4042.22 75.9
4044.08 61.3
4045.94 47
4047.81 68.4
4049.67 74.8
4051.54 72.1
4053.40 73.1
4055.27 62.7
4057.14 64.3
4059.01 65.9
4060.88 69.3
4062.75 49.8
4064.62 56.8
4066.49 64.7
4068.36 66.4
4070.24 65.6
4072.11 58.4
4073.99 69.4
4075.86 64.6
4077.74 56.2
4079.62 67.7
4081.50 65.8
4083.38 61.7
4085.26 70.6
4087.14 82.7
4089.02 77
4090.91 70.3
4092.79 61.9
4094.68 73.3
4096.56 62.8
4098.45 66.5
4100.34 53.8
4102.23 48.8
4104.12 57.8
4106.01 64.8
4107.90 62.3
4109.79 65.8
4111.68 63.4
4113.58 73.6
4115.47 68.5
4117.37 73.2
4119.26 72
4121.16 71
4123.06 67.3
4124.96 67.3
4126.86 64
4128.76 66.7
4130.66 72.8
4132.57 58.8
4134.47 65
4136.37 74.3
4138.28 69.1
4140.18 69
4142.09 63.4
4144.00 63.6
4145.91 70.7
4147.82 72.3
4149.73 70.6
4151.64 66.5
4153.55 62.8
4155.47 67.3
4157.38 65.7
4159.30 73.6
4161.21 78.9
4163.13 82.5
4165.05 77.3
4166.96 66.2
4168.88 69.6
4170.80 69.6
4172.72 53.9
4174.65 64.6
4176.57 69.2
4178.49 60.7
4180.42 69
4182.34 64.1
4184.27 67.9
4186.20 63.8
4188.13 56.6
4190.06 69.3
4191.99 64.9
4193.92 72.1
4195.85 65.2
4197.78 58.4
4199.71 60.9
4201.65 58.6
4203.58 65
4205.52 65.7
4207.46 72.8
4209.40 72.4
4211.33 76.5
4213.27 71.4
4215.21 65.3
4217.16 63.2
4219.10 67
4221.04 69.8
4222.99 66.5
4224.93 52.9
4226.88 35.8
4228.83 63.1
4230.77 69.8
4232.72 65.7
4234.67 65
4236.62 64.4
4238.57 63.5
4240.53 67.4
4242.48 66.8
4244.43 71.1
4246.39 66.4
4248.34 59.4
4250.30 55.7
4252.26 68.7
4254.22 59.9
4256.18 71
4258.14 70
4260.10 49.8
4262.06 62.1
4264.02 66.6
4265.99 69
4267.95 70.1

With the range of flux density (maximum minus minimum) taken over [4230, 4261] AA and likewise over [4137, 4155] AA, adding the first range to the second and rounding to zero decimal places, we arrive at 31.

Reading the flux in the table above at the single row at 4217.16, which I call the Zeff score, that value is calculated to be 63.2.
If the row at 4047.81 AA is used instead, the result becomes 68.4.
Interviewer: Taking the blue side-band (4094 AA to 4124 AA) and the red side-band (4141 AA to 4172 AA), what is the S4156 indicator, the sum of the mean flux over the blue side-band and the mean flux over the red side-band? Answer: 135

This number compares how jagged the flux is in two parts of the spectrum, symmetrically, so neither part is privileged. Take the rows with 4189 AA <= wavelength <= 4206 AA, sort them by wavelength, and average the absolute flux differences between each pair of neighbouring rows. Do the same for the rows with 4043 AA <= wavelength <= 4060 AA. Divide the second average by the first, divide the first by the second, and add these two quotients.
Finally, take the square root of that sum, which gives 1.49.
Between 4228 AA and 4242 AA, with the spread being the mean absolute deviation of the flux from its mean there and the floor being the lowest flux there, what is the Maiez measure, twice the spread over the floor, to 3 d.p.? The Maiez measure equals 0.056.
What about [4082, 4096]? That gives 0.183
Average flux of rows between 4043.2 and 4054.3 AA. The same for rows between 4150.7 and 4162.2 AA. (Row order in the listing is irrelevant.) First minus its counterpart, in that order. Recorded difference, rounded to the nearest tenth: -3.0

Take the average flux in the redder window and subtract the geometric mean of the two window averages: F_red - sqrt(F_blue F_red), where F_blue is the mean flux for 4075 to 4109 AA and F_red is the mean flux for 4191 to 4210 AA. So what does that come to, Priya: 0.3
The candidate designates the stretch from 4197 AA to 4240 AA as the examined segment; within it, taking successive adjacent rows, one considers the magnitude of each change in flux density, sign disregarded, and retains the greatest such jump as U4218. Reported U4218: 27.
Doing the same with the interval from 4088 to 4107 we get 13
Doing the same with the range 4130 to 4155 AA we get 14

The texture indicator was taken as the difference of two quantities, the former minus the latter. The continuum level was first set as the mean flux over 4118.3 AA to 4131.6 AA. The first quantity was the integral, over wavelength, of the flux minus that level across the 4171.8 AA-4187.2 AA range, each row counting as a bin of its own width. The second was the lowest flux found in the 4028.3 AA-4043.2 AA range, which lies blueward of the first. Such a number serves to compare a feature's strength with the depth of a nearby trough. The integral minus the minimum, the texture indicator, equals -129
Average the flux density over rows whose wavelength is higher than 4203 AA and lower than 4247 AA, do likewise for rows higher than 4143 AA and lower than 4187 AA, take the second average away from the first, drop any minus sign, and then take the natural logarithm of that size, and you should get 1.01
